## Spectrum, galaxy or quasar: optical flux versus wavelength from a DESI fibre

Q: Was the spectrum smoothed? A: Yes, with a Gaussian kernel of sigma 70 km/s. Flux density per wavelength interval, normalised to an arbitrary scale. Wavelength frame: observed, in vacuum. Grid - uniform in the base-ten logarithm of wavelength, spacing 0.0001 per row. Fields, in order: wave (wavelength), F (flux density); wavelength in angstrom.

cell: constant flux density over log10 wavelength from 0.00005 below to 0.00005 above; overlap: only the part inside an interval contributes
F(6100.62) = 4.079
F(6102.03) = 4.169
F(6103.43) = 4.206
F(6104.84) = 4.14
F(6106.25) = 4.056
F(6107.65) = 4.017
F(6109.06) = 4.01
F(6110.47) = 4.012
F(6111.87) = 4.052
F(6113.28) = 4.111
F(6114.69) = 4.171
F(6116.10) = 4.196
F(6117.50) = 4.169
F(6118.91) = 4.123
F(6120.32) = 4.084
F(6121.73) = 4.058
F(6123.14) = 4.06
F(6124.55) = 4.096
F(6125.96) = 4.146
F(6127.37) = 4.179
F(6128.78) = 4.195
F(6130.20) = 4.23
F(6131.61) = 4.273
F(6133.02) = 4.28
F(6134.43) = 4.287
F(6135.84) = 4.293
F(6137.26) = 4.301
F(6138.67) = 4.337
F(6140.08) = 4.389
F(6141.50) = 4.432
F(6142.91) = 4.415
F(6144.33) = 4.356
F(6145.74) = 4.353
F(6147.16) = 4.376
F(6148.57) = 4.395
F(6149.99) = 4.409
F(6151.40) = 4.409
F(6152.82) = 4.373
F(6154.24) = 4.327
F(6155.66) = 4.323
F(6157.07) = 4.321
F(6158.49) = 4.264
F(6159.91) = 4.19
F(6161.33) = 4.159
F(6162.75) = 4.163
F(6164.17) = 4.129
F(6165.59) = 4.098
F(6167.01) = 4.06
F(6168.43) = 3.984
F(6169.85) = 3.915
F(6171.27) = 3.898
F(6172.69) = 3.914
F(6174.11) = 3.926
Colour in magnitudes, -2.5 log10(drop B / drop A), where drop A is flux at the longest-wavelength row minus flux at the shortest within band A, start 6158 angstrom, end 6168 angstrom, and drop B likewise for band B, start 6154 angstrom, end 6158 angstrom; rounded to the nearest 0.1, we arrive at 3.8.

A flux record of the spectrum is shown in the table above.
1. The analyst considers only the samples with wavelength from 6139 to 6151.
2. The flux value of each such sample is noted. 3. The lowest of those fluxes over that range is 4.353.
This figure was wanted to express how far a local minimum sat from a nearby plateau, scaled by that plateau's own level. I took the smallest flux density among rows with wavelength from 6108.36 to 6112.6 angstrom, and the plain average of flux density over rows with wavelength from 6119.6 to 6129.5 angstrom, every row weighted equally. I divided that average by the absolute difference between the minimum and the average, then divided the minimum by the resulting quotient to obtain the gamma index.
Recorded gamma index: 0.10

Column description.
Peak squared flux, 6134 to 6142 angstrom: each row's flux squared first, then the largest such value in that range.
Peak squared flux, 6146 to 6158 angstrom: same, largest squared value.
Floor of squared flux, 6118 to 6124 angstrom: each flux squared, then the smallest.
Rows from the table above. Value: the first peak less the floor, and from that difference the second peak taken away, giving -16.3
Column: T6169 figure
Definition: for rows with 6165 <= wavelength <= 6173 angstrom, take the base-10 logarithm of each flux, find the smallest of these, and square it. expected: 0.35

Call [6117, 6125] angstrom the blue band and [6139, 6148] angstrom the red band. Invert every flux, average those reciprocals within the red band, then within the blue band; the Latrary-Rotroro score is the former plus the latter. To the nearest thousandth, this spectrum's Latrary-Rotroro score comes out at 0.472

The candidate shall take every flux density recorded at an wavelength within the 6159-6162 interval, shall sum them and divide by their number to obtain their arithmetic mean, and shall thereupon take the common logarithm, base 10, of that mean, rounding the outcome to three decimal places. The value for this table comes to 0.621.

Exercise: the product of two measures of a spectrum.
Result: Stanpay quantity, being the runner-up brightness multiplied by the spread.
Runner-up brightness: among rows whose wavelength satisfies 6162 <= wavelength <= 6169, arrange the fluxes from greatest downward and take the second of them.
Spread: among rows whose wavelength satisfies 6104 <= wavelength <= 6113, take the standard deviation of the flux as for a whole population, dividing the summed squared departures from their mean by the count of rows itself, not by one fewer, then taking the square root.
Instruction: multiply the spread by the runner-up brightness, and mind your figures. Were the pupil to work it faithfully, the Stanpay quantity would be 0.19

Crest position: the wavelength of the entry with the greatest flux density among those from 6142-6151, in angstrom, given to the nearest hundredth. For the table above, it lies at 6142.91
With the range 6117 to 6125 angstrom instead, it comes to 6117.50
